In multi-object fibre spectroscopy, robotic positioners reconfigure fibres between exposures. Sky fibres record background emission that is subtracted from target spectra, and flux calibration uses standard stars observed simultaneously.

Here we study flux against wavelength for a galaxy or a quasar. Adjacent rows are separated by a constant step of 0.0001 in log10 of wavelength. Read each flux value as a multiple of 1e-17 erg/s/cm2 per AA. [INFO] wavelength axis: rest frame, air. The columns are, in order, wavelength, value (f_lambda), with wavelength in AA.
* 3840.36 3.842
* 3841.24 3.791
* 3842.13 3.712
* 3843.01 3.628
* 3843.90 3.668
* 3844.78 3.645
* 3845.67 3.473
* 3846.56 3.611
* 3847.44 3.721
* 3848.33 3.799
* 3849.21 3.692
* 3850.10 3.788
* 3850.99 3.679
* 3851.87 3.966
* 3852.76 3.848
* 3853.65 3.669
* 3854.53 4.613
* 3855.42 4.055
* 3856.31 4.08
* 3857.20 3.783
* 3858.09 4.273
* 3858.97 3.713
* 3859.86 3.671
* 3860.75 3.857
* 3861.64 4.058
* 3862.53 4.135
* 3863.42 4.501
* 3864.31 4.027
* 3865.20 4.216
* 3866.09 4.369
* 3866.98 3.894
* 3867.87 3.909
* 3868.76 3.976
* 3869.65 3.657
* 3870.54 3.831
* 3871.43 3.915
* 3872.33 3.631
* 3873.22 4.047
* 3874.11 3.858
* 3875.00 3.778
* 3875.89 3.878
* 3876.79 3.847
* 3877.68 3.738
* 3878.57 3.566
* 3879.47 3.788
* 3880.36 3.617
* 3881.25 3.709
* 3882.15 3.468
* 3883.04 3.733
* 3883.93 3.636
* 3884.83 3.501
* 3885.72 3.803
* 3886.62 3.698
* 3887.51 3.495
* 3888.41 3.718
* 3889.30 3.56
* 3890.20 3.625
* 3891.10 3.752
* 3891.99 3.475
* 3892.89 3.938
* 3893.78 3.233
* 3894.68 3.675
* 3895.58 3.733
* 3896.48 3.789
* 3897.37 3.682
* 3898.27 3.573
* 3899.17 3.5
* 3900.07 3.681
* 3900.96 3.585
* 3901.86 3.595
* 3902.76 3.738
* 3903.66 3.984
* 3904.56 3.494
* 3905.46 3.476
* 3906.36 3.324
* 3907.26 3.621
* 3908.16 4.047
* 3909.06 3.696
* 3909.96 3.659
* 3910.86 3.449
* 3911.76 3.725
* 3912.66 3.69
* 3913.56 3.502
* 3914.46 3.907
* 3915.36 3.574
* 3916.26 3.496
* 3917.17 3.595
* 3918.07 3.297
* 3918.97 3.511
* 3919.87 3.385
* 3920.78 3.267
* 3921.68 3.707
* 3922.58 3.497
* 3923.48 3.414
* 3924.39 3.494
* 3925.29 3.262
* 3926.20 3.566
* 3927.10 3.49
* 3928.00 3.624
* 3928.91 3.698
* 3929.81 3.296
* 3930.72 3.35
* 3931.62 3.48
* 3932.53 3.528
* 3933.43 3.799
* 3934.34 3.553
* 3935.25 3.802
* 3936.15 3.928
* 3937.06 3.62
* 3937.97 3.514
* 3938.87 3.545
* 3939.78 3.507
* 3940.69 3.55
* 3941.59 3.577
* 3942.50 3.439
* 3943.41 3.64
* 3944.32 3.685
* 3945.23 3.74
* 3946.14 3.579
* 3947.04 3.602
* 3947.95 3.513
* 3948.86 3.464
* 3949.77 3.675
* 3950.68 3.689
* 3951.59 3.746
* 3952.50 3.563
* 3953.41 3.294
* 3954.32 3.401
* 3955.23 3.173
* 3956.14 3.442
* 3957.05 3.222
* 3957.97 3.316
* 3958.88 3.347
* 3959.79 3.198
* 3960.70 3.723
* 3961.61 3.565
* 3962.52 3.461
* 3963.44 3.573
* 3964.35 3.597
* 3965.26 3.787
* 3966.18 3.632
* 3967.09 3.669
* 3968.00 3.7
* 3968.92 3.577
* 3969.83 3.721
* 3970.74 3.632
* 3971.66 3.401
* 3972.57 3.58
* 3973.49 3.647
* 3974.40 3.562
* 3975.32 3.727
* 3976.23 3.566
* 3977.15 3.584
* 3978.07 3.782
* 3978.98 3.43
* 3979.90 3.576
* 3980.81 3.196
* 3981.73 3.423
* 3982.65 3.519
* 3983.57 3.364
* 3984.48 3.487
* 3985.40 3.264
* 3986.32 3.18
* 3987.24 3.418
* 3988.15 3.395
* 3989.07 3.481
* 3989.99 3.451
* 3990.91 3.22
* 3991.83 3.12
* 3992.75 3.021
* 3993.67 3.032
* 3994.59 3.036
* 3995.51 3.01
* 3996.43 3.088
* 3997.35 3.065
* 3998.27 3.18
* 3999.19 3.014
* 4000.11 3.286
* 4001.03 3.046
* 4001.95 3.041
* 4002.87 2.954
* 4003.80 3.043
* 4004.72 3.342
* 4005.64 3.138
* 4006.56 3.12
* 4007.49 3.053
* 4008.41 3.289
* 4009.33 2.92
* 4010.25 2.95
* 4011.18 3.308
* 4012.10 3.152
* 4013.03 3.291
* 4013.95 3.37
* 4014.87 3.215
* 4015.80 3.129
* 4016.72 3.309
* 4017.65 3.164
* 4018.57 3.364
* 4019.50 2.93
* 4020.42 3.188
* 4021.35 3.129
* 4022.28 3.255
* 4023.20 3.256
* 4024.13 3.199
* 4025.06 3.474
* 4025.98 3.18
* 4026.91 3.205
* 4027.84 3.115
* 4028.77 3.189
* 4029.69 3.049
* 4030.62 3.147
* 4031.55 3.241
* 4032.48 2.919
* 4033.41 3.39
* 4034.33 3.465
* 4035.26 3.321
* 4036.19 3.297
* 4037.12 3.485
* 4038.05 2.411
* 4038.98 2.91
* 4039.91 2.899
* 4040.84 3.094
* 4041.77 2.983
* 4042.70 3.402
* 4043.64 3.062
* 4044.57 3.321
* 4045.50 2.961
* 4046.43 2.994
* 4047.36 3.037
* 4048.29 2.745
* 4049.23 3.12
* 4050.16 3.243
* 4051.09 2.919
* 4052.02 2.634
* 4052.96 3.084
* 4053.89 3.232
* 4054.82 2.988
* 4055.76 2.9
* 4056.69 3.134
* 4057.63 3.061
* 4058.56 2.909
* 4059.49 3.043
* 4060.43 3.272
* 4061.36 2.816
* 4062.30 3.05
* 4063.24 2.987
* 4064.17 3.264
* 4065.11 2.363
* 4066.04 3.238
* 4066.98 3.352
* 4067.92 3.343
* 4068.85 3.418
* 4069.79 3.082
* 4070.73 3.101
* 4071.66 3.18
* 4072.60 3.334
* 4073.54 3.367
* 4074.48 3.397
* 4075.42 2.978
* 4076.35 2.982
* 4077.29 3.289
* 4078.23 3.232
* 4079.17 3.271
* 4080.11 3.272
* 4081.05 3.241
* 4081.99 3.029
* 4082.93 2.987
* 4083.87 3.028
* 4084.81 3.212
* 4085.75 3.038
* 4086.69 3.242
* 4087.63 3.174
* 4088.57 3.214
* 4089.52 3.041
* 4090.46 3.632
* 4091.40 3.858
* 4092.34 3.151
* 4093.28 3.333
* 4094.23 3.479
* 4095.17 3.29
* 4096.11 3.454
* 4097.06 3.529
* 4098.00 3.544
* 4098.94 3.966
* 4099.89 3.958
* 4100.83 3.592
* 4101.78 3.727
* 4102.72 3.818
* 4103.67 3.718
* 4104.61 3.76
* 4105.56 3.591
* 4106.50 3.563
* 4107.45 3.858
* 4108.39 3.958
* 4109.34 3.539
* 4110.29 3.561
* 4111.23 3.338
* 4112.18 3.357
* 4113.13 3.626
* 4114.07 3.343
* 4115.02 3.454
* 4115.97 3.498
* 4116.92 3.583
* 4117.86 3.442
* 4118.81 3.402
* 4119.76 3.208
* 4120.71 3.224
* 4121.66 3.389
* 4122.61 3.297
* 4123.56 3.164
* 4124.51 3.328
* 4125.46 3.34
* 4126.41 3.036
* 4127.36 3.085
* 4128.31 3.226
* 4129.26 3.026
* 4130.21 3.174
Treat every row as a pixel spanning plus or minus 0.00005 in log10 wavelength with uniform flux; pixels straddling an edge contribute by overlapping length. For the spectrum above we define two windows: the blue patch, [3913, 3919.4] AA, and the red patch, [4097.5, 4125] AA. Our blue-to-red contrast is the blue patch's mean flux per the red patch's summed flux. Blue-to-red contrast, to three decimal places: 0.035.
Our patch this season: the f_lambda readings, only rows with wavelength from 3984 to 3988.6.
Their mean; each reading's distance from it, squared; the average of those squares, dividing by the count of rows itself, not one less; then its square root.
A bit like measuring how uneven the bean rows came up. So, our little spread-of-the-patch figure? 0.111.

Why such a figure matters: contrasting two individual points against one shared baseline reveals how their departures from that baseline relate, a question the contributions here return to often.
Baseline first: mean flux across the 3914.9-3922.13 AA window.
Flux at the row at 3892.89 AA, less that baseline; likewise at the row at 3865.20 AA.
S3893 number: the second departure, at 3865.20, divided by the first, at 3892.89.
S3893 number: 1.6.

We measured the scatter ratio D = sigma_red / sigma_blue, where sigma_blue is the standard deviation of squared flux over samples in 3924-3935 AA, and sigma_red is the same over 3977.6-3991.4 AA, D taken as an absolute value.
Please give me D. 0.99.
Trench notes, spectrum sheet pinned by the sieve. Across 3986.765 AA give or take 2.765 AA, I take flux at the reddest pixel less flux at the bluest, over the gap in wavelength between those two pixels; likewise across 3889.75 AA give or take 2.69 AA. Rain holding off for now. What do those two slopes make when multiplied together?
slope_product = 0.000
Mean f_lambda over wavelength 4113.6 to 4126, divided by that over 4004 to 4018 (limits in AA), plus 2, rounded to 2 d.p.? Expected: 3.06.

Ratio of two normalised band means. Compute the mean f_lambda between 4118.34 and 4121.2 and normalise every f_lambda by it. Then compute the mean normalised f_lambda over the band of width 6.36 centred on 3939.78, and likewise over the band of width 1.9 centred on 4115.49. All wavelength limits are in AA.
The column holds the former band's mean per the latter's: 1.02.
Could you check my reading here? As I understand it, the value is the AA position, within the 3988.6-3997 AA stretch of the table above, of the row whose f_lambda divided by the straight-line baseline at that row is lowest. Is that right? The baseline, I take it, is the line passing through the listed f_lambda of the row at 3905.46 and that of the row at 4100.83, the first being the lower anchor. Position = 3995.51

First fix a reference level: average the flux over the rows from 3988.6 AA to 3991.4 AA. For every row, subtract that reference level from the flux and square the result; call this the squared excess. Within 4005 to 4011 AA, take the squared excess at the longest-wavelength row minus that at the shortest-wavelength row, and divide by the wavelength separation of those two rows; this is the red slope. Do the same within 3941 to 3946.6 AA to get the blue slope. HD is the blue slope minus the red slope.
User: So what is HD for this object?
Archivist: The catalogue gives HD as -0.03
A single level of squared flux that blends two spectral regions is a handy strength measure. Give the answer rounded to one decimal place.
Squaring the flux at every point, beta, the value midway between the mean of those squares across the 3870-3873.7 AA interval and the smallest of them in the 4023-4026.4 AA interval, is 12.5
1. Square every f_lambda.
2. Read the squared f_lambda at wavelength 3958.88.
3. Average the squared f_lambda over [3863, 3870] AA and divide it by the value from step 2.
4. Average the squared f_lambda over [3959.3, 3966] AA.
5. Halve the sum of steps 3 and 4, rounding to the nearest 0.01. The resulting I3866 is 7.09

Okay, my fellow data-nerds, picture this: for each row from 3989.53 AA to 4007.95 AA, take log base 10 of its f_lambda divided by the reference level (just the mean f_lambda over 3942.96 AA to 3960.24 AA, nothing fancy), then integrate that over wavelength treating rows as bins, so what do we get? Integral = -0.9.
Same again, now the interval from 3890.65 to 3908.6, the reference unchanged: 0.3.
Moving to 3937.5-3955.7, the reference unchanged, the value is 0.1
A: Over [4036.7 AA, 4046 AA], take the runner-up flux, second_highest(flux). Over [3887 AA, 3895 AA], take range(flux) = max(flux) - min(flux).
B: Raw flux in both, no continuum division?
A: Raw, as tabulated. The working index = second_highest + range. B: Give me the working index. 4.1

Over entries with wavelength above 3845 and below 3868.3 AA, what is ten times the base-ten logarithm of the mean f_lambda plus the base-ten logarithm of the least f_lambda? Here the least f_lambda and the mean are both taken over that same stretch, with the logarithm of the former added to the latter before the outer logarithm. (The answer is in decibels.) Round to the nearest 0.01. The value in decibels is 6.51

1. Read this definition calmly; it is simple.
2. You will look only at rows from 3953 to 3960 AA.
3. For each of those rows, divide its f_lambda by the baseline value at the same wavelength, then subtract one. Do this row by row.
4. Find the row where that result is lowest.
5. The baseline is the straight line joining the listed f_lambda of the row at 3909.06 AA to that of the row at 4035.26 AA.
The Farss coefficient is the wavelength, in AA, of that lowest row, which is 3955.23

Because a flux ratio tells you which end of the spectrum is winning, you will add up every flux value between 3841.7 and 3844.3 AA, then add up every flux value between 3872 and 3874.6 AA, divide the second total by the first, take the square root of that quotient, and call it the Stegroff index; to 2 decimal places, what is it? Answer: 1.02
